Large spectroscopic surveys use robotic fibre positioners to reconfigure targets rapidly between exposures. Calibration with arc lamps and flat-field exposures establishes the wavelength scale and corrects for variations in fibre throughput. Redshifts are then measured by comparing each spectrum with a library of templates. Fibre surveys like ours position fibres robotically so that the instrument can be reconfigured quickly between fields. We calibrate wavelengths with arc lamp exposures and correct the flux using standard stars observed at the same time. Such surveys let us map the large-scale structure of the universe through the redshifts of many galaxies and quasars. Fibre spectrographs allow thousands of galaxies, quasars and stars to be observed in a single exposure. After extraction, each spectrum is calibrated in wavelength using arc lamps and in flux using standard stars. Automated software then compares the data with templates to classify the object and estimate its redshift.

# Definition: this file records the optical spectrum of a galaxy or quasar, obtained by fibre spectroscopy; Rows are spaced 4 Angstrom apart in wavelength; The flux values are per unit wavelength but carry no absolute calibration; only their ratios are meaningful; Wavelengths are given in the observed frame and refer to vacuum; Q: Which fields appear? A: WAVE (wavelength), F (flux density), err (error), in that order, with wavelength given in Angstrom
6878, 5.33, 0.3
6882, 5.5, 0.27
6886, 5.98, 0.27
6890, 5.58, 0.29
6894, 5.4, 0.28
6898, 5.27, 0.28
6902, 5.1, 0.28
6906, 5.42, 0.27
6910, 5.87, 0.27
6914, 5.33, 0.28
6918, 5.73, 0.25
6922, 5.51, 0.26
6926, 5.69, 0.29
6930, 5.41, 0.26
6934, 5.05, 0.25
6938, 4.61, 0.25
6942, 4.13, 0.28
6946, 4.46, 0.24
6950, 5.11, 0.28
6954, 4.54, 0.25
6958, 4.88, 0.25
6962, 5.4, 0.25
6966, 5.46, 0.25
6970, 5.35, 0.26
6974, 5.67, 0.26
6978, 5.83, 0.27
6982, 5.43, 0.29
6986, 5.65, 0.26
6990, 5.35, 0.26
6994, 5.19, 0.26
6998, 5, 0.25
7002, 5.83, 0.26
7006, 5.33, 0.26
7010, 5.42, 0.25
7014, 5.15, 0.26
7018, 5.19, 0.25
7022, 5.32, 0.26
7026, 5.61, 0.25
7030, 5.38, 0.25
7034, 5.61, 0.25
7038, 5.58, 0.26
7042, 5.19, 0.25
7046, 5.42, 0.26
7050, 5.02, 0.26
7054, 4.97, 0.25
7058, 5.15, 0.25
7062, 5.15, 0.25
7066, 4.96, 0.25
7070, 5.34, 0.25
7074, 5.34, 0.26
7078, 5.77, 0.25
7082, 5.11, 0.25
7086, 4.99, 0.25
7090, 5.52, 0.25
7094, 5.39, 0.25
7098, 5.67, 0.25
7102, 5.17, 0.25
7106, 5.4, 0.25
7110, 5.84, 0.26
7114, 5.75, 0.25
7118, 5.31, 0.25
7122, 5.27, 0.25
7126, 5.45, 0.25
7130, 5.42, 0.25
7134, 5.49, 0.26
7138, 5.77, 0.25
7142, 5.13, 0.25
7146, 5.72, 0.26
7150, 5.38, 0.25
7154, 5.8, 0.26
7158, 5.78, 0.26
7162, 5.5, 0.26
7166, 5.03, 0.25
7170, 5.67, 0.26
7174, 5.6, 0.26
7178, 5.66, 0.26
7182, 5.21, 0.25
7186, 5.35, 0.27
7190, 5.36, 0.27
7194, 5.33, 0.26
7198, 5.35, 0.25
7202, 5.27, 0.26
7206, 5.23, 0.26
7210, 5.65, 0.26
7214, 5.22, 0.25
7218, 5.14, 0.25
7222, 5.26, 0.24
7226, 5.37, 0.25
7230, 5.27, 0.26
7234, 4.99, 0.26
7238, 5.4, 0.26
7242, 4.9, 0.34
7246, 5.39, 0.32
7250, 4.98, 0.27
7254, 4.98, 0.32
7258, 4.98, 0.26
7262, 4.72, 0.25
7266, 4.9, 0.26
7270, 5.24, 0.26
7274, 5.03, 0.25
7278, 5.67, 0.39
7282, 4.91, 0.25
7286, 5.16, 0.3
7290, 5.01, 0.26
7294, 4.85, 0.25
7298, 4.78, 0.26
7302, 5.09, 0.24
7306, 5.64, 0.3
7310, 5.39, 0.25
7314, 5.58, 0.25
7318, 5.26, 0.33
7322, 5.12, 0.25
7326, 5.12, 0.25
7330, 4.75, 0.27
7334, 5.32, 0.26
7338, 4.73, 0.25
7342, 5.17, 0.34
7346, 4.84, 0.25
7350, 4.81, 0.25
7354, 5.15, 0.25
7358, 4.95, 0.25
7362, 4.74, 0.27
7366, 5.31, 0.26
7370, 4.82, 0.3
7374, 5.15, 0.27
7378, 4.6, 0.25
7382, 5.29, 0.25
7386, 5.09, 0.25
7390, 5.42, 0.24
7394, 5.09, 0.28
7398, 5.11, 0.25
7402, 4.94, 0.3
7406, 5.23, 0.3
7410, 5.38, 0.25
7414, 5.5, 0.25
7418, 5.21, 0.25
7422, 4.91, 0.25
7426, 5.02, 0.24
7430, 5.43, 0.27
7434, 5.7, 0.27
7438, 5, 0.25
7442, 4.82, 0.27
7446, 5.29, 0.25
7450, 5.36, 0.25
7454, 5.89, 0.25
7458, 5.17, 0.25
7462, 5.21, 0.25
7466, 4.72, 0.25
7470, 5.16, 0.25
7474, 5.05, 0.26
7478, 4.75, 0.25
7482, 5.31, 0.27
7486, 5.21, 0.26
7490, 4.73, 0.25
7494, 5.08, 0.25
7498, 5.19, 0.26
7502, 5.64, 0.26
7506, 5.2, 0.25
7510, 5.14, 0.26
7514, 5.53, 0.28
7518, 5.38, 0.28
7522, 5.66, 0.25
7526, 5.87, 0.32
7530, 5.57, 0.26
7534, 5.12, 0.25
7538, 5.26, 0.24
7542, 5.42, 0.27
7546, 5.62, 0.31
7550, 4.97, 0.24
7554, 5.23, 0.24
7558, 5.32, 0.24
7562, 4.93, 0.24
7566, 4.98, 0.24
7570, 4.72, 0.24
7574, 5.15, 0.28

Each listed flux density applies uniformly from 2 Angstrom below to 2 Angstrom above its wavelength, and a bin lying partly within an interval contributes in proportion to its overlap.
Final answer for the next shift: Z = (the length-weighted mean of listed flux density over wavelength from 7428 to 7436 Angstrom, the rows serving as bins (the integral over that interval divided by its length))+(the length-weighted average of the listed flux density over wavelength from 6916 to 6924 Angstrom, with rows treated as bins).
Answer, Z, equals 11.2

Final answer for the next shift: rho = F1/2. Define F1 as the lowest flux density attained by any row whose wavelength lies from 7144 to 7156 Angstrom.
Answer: 2.69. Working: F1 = 5.38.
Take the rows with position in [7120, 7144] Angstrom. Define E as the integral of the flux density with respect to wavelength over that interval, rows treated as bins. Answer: 130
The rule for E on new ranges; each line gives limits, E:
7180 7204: 127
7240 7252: 61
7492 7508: 84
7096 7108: 65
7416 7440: 125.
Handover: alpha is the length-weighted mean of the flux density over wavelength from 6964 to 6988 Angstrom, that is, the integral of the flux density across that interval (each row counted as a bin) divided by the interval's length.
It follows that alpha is 5.6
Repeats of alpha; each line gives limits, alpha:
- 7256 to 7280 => 5.1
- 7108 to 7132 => 5.5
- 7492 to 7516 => 5.3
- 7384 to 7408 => 5.1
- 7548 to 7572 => 5.0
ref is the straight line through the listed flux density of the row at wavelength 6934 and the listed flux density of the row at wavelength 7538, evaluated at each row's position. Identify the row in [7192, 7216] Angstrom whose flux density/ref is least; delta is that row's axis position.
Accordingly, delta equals 7214 Angstrom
